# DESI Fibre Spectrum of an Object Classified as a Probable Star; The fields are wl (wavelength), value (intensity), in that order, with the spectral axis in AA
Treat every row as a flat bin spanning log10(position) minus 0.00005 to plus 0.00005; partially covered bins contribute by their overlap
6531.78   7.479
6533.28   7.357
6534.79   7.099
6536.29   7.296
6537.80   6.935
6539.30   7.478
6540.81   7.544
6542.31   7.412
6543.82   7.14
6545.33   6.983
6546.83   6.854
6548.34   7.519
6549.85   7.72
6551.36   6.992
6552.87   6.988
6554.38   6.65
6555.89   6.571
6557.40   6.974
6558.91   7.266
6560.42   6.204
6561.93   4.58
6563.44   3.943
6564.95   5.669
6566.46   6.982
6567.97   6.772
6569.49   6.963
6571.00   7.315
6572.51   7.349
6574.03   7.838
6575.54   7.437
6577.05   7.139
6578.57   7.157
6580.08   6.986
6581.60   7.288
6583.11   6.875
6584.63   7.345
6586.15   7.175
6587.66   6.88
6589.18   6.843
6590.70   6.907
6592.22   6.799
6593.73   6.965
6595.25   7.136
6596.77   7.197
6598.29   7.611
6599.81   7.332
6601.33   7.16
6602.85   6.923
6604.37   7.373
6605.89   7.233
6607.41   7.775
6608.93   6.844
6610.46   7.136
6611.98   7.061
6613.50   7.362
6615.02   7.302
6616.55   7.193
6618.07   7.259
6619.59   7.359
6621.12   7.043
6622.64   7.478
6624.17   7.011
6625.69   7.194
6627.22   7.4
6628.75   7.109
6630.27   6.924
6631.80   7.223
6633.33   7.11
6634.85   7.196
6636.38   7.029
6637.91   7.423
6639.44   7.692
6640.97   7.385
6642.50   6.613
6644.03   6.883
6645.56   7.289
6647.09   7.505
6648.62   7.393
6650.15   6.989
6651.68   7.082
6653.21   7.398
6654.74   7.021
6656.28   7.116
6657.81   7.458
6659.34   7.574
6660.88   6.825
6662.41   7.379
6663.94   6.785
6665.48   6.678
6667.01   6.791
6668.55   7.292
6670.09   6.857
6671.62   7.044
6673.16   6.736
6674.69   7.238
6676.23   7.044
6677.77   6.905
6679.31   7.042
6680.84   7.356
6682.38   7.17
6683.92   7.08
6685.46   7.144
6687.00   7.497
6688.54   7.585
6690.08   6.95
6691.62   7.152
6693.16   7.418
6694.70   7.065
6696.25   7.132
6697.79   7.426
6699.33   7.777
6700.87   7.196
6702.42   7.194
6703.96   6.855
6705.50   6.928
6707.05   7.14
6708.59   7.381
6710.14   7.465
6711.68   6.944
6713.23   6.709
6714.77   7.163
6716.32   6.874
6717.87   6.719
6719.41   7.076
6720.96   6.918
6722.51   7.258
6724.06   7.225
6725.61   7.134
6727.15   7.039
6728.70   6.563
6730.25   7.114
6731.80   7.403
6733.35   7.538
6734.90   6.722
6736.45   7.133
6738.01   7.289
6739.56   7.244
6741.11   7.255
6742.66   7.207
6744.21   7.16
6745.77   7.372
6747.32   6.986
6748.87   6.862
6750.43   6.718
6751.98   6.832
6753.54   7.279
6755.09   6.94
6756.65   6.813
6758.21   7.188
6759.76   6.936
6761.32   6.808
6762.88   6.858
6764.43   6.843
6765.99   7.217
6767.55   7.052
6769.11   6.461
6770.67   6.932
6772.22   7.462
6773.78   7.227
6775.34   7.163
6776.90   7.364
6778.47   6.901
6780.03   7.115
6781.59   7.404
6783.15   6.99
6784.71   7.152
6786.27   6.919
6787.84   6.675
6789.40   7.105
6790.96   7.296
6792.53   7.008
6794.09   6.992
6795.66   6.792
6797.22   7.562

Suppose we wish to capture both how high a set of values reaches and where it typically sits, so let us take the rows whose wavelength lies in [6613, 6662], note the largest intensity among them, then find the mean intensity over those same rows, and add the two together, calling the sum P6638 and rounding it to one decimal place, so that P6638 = 14.9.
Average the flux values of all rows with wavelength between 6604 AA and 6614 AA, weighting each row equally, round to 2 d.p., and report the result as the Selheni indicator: 7.25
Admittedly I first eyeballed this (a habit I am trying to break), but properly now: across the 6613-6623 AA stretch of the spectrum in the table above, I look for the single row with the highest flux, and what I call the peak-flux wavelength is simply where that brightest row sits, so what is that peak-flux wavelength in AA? 6622.64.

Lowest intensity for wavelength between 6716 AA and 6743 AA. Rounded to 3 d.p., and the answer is 6.563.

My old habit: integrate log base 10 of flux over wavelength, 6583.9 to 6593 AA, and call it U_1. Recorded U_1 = 7.69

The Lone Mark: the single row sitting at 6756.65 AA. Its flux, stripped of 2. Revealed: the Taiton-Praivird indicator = 4.8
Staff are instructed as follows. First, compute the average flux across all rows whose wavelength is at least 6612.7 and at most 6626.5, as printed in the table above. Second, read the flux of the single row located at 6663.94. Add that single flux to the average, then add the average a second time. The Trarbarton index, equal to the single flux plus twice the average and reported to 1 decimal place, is 21.3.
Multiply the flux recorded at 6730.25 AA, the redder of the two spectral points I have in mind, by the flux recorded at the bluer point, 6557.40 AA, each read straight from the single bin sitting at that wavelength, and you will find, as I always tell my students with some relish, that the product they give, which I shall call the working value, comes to 49.6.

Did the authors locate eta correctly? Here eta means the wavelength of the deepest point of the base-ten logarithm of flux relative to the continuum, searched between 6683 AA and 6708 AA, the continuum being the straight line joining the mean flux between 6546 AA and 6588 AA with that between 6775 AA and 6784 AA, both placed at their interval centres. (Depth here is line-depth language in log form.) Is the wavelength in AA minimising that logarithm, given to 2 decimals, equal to 6703.96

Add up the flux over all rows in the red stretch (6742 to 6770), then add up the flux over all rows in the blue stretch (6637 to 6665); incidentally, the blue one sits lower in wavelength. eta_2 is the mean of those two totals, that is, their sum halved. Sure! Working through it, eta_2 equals 128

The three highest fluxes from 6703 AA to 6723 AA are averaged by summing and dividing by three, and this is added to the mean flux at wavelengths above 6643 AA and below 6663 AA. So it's 14.6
